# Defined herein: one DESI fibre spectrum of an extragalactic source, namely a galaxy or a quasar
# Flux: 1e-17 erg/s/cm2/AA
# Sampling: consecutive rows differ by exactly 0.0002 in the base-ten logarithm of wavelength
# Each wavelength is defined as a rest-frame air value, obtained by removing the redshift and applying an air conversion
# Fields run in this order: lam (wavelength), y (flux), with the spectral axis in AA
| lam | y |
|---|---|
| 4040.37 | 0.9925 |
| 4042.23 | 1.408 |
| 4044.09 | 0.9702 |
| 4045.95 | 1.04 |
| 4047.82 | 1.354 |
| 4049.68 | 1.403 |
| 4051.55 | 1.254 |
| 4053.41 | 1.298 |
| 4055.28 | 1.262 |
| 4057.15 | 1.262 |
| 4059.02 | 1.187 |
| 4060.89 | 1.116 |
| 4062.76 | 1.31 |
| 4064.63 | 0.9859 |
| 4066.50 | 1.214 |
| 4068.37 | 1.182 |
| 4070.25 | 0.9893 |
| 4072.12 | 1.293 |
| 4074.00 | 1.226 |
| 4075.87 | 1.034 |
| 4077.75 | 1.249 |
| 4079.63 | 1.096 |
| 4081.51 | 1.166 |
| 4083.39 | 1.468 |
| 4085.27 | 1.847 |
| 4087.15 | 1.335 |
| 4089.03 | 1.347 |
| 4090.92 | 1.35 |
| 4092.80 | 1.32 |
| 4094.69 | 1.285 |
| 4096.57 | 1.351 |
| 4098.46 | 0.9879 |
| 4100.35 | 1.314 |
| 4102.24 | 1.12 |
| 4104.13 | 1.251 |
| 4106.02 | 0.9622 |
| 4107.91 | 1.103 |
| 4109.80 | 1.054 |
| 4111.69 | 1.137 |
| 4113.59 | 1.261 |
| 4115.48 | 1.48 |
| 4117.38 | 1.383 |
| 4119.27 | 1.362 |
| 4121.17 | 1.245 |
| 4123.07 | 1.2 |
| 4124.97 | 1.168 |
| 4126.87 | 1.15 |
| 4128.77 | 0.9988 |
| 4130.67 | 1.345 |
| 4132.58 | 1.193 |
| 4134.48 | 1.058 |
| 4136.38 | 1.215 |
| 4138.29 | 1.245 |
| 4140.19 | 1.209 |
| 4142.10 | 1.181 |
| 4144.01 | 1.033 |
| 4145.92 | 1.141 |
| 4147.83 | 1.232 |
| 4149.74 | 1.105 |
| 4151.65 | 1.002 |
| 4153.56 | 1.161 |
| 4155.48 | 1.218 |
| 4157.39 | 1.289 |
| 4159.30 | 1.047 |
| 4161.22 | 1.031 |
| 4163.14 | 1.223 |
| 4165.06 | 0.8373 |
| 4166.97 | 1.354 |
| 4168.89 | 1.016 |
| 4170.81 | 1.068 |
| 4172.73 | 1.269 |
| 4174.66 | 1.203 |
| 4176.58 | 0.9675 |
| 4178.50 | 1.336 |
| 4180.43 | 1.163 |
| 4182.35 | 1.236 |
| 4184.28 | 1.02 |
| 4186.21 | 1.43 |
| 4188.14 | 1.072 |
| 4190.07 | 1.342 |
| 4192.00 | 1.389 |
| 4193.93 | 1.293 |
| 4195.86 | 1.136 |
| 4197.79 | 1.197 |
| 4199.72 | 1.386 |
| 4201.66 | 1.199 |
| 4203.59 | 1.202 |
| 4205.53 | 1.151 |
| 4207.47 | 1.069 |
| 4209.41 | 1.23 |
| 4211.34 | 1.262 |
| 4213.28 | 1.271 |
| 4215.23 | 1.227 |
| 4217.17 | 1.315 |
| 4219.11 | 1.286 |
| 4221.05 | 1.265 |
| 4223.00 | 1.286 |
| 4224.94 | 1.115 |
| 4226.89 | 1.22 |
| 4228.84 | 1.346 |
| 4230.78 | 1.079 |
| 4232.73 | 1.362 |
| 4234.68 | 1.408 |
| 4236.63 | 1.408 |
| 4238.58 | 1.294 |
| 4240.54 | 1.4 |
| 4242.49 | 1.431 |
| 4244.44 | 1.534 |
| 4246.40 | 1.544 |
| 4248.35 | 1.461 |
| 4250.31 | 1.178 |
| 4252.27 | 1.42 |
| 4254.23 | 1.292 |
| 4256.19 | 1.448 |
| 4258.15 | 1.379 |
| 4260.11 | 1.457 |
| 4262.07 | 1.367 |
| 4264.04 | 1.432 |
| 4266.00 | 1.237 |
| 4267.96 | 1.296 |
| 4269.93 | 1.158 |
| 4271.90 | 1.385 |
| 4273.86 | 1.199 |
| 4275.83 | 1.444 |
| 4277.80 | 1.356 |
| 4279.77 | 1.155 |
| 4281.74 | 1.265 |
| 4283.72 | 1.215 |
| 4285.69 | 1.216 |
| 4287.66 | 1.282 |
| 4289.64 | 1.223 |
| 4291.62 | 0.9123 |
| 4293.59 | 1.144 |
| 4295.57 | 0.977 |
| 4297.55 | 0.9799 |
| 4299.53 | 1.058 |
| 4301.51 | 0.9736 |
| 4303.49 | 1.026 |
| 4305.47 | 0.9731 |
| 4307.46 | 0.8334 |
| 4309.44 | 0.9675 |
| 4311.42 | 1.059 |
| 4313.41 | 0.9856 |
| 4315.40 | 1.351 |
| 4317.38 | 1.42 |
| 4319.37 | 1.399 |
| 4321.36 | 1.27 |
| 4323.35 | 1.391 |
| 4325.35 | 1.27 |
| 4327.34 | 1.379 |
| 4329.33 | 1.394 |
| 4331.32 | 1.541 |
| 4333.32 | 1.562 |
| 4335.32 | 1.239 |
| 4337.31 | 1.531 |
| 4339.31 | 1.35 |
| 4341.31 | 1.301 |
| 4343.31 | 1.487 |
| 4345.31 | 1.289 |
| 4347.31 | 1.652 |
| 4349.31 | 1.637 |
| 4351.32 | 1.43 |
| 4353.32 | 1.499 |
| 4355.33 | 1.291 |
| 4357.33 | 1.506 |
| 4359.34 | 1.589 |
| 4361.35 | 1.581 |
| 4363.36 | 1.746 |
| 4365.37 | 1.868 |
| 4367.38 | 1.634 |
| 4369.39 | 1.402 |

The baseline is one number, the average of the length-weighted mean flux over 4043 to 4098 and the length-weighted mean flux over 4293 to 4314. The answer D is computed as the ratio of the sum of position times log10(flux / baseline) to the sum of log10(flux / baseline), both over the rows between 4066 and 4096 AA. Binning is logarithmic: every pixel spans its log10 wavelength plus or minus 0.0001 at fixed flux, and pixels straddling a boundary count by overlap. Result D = 4085.6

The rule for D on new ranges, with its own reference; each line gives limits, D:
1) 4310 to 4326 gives 4321.4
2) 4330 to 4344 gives 4336.9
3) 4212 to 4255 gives 4236.9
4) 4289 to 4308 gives 4301.7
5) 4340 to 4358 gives 4349.6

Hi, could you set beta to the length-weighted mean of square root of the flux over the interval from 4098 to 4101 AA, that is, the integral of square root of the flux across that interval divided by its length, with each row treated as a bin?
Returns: 1.07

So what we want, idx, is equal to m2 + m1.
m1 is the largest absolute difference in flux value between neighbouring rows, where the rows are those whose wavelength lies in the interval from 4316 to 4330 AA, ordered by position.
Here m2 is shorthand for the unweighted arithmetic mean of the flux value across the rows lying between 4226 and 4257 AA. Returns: 1.49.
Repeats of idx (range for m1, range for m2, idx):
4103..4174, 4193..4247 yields 1.80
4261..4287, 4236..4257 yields 1.65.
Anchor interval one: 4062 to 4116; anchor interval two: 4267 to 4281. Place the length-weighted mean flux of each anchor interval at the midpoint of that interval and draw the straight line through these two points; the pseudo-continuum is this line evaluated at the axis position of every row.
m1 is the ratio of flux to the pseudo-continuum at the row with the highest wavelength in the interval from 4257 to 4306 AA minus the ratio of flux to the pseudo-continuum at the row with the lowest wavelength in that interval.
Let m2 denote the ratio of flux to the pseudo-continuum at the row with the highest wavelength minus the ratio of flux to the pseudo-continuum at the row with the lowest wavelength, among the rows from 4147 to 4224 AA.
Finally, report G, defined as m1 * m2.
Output -0.008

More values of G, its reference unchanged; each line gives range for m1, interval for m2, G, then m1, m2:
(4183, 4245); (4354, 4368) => 0.101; 0.39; 0.26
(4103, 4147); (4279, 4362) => -0.030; -0.10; 0.31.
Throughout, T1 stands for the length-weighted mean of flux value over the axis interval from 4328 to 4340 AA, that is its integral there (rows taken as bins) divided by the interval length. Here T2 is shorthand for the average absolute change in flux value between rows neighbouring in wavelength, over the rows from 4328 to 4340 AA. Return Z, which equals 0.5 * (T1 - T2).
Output 0.62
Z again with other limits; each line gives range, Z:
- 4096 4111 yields 0.46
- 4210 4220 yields 0.61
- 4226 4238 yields 0.58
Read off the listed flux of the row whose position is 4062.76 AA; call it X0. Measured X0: 1.31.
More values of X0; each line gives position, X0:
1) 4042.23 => 1.408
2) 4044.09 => 0.9702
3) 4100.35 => 1.314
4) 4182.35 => 1.236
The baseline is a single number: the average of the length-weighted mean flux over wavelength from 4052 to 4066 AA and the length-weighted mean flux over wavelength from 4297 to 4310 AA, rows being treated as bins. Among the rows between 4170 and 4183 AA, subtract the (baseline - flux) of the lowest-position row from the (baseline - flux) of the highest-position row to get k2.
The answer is -0.17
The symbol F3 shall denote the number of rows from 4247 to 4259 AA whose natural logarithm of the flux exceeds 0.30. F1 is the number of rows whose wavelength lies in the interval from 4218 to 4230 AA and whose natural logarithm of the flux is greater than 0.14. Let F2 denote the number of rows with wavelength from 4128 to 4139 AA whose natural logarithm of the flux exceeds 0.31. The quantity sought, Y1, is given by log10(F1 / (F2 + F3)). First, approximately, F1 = 5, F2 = 0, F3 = 4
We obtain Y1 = 0.1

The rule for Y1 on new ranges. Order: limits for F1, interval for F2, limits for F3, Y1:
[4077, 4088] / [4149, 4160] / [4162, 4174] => 0.7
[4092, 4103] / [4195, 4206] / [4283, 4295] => 0.6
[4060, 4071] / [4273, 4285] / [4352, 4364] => -0.3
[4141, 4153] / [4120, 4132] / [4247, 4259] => -0.3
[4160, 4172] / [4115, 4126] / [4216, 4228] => 0.0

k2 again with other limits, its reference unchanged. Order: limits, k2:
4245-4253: 0.12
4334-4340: -0.11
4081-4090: -0.18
